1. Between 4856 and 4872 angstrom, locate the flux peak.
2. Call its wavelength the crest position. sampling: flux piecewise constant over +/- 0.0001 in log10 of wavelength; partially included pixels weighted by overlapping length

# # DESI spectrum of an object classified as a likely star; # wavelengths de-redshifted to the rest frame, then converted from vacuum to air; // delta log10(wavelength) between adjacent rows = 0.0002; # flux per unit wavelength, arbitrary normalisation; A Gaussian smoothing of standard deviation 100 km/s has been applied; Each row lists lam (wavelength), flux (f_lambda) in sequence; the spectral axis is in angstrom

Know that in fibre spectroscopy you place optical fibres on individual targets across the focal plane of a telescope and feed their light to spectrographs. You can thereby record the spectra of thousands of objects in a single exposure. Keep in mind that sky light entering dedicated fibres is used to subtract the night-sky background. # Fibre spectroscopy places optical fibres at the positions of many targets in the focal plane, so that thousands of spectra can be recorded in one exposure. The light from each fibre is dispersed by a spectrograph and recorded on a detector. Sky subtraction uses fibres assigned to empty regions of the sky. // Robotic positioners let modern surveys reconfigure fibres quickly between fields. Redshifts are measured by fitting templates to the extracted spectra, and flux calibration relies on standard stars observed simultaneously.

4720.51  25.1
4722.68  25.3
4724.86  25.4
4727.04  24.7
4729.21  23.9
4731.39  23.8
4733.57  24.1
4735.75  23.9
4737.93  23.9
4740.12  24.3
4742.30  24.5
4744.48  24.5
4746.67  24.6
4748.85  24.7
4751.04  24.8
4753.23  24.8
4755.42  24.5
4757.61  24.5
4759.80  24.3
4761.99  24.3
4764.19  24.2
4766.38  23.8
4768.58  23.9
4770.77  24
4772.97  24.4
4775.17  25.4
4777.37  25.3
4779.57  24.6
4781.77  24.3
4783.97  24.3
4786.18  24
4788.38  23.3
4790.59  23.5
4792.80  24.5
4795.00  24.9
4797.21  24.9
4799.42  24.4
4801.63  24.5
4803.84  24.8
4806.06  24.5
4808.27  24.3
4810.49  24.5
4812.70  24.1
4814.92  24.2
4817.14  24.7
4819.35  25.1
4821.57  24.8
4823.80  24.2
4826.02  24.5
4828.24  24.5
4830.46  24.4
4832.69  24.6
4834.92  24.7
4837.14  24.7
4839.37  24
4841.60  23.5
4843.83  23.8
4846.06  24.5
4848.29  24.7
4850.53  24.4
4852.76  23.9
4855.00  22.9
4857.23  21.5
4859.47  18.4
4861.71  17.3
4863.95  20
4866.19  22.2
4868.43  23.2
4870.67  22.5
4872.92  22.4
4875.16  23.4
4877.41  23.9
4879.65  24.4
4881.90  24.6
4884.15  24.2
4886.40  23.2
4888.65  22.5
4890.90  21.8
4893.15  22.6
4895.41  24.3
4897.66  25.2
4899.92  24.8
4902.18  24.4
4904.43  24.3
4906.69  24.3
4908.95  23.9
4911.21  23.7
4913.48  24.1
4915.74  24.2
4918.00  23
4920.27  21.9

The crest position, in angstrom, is 4868.43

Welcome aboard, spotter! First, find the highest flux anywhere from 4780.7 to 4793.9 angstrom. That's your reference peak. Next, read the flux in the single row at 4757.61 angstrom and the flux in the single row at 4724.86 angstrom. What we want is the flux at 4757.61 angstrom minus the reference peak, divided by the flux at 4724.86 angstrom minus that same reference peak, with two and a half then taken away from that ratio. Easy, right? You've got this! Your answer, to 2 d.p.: -2.50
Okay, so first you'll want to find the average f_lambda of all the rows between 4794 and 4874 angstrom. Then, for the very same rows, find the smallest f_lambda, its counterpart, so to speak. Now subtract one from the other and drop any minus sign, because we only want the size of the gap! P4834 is 6.3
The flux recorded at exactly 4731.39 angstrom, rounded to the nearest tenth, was 23.8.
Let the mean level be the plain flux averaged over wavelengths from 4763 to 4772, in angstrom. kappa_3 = 24.0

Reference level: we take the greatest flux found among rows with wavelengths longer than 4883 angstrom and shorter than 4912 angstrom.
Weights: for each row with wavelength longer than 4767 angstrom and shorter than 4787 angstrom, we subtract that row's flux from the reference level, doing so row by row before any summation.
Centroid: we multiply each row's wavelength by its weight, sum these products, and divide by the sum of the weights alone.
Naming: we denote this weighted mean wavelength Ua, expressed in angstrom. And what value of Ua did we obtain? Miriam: 4777.3 angstrom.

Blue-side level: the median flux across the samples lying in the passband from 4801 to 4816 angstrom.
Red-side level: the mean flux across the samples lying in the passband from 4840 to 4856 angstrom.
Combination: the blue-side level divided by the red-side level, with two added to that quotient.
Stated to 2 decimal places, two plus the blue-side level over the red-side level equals 3.02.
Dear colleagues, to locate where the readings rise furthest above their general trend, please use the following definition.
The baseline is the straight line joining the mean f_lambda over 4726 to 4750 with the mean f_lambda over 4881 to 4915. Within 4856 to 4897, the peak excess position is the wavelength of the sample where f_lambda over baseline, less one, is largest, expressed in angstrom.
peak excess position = 4881.90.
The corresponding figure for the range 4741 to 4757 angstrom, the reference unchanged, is 4753.23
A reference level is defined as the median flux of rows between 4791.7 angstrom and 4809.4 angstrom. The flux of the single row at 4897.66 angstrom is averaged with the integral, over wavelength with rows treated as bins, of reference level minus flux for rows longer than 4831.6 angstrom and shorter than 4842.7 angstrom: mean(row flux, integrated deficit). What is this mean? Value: 14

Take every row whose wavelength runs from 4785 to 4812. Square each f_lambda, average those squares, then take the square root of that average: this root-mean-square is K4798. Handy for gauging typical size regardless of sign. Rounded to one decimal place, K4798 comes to 24.3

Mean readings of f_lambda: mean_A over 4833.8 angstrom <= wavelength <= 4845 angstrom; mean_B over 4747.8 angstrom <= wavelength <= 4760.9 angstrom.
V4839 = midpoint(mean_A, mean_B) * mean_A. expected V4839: 588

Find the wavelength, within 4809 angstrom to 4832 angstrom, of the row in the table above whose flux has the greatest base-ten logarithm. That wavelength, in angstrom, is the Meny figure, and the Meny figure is 4819.35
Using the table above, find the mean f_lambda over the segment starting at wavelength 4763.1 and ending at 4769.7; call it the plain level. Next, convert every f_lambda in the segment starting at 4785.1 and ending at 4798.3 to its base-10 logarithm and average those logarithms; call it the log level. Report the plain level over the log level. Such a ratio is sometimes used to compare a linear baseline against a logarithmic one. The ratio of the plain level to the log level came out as 17.3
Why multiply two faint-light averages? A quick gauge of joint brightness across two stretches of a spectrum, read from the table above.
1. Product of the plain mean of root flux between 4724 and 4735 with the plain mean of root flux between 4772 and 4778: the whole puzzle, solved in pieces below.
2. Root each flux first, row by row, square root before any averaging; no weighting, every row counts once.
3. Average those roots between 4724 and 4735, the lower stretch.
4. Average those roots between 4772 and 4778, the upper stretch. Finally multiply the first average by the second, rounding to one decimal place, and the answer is 24.7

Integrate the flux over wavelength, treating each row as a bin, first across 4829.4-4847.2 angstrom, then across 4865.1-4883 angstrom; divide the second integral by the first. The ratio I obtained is 0.97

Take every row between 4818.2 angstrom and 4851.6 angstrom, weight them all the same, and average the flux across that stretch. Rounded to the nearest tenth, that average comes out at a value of 24.4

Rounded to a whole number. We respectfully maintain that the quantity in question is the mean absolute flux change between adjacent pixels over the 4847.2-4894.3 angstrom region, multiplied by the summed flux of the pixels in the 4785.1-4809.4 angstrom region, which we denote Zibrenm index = 266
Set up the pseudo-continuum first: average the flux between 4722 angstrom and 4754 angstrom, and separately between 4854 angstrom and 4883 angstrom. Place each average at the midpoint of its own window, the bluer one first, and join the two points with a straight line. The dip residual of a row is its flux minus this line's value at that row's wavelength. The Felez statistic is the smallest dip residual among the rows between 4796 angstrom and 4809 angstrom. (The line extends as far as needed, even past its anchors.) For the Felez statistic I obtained 1.1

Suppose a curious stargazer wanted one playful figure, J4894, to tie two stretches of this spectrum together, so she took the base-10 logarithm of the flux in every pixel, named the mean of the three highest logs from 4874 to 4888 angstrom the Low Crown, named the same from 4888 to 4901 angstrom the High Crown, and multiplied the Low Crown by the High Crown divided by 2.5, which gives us 0.774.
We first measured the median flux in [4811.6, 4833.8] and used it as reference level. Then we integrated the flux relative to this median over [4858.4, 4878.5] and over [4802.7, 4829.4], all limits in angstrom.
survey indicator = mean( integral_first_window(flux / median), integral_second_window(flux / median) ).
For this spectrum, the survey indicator 22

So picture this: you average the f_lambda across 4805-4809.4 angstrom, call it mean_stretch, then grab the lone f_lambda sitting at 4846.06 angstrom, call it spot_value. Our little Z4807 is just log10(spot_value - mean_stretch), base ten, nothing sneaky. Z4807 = -1.0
